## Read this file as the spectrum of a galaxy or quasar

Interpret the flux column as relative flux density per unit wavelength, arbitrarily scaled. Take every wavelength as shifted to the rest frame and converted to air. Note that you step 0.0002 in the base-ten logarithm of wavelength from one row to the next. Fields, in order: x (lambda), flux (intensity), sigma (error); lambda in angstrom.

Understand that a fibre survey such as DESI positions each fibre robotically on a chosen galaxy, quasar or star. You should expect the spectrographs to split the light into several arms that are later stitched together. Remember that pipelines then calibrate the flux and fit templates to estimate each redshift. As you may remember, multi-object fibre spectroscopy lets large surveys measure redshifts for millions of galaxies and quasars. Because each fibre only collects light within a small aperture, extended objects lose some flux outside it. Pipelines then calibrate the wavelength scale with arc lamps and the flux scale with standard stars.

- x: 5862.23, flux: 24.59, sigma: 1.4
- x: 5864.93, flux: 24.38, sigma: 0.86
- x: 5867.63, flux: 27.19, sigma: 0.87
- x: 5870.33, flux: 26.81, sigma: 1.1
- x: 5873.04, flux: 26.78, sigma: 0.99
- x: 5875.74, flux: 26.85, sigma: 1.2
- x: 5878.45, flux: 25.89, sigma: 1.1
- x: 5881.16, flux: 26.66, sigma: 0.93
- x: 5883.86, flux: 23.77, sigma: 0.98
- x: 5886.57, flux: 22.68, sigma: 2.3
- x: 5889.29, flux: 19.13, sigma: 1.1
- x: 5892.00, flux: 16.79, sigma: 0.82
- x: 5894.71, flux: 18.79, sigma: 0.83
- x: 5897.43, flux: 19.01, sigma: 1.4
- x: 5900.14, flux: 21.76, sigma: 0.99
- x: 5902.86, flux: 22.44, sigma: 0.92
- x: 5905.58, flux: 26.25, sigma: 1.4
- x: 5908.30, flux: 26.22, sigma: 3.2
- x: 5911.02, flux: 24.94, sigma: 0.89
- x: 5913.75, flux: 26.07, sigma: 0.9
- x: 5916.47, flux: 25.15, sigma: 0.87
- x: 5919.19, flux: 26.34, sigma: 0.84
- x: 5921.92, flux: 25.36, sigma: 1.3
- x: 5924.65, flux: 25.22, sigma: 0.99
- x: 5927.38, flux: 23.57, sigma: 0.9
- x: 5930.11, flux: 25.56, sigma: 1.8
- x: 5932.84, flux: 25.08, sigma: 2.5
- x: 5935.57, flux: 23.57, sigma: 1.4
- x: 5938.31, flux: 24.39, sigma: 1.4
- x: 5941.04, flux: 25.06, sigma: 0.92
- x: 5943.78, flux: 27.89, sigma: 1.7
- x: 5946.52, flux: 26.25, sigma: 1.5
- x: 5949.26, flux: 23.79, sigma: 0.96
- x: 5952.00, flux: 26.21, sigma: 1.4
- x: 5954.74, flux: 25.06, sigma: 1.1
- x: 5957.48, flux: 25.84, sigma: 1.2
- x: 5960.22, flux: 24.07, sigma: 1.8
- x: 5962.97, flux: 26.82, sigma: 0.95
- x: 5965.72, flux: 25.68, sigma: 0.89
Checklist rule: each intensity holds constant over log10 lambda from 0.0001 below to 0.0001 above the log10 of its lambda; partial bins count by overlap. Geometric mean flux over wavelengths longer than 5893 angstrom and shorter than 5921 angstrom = 23.5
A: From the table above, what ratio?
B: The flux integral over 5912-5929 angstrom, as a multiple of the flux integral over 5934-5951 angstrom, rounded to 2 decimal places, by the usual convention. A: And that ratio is 1.00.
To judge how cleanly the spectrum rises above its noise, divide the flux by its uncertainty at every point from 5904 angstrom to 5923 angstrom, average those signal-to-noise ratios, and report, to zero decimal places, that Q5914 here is 23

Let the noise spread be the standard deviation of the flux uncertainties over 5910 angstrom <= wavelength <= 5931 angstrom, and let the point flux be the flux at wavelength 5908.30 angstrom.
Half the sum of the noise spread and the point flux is 13.3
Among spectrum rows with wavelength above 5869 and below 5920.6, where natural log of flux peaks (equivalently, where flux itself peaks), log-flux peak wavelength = 5875.74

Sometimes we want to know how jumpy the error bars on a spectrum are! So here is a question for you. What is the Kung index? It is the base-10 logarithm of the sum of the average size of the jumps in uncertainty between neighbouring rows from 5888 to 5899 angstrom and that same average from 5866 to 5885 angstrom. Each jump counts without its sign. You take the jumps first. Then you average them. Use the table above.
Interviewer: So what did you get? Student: -0.36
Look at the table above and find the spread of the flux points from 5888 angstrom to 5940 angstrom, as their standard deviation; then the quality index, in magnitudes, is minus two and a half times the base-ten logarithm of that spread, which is -1.2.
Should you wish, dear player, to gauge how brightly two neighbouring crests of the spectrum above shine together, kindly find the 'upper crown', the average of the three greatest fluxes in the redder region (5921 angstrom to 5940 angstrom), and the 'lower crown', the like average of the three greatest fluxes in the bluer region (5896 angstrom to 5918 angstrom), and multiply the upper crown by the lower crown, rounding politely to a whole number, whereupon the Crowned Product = 664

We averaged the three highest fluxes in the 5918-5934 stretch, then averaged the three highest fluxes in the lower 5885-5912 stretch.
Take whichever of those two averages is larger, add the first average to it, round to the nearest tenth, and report 51.6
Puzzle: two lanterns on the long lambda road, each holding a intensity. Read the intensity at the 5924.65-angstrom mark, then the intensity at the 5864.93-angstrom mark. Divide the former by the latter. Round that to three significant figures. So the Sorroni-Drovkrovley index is 1.03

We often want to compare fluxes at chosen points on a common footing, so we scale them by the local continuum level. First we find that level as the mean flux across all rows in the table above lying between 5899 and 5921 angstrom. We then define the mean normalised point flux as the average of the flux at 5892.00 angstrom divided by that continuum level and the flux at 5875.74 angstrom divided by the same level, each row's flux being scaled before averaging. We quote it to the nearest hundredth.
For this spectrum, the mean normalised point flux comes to 0.88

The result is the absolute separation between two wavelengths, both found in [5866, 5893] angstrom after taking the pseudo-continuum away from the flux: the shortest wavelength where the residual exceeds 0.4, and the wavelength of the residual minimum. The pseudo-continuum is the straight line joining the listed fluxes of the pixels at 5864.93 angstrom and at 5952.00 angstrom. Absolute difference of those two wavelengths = 24.4 angstrom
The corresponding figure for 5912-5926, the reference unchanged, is 10.9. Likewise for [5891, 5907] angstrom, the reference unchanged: 13.6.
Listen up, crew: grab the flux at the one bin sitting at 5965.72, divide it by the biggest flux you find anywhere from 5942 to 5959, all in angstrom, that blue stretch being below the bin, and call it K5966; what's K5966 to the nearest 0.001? 0.921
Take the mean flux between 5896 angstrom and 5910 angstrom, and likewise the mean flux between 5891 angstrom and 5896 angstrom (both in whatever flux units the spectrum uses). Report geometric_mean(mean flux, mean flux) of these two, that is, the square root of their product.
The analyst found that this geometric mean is 20.3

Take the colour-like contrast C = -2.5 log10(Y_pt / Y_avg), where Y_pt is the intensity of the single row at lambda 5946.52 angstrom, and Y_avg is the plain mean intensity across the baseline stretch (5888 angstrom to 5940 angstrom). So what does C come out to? -0.12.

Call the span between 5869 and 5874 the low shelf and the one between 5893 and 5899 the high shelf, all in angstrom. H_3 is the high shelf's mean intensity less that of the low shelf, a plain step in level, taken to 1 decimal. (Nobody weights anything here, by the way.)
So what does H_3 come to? -7.9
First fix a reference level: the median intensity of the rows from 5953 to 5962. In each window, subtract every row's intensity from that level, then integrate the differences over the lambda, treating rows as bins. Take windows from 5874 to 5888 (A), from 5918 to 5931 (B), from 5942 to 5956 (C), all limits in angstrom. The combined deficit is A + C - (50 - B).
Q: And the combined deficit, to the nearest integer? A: -64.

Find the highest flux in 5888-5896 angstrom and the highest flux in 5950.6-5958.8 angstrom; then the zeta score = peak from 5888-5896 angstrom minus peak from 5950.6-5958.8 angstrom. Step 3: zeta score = -7.1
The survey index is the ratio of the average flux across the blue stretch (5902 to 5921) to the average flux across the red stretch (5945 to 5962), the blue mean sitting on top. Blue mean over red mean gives 1.01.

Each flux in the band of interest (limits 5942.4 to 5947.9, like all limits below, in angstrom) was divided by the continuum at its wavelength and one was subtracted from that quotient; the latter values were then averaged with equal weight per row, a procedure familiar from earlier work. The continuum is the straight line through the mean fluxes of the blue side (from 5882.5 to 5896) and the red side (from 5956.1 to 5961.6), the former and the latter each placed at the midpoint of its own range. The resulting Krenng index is 0.13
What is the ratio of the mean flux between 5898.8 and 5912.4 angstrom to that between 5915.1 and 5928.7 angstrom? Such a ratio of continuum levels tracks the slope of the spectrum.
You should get 0.97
